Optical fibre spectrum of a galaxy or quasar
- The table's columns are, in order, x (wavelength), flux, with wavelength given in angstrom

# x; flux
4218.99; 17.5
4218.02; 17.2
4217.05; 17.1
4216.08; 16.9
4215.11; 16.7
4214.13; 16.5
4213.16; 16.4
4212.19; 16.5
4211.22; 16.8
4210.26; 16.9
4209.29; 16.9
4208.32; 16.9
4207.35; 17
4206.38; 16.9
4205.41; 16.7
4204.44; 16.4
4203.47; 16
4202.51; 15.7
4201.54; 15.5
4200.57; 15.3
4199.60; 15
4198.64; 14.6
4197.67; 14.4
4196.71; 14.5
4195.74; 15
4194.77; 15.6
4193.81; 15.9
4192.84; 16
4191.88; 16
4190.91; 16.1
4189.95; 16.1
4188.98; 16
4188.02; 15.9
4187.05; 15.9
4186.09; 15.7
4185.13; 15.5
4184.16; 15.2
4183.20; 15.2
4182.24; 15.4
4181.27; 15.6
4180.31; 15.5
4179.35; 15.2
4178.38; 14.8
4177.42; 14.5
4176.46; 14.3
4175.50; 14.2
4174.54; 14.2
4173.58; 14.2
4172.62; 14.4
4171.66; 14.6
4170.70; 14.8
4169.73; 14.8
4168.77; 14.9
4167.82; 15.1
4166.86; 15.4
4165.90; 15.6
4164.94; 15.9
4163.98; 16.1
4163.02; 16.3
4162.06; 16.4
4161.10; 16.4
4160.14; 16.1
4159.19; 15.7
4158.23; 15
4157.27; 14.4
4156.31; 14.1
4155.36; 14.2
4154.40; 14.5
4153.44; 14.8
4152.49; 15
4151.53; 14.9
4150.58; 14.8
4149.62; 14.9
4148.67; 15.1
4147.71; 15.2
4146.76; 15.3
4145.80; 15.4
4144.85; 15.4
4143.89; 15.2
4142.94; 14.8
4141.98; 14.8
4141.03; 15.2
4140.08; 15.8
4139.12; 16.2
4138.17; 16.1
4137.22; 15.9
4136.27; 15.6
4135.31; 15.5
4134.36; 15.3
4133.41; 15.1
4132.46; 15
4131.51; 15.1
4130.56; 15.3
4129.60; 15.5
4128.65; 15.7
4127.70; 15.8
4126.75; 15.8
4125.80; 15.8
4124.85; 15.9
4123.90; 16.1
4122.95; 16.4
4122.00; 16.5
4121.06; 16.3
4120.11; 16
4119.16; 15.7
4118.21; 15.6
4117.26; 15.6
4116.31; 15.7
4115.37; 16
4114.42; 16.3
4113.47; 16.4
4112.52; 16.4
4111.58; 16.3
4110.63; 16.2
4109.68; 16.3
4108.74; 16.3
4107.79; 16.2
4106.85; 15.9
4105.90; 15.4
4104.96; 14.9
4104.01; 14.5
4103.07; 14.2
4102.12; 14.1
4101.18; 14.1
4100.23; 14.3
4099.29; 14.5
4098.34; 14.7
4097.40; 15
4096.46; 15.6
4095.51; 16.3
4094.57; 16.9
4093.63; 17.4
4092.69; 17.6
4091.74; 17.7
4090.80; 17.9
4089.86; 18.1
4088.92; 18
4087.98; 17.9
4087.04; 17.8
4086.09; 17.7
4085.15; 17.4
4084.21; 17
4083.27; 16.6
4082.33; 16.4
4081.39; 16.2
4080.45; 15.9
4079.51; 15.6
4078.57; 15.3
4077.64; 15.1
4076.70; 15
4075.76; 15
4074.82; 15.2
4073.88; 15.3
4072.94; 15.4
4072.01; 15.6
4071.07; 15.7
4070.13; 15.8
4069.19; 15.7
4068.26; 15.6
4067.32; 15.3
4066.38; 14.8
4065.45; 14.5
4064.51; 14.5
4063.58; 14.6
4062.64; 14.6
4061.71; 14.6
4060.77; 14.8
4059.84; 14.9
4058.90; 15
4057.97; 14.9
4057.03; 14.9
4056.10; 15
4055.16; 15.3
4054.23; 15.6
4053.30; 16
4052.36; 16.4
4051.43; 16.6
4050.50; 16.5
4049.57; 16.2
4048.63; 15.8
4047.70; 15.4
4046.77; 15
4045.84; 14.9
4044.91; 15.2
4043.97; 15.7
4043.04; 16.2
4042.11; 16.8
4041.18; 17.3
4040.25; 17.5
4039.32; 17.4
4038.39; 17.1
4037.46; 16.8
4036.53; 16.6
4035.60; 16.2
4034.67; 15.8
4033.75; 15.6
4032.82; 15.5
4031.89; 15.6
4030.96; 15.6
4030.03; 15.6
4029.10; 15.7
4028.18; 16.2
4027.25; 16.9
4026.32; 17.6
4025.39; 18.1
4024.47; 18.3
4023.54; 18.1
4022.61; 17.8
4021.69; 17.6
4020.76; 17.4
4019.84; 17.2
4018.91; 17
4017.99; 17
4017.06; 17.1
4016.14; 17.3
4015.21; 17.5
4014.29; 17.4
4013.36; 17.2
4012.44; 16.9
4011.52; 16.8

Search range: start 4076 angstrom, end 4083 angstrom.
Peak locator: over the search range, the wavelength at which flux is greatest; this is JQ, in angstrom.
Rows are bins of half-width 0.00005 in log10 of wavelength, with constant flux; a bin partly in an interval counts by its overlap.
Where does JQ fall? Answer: 4082.33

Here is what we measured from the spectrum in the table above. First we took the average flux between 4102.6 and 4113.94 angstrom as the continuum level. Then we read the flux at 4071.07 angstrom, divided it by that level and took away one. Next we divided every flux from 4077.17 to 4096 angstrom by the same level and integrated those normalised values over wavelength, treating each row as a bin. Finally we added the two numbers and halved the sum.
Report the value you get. 10.12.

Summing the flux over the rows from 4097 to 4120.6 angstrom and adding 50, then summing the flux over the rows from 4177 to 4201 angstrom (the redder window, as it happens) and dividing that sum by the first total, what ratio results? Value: 0.882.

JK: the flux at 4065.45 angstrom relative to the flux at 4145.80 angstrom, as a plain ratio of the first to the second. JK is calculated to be 0.94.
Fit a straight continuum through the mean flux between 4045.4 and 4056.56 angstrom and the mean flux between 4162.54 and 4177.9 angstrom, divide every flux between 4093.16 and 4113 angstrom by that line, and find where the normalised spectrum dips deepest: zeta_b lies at 4101.18 angstrom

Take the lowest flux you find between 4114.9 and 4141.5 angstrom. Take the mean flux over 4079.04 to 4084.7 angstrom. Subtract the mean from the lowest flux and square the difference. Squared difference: 2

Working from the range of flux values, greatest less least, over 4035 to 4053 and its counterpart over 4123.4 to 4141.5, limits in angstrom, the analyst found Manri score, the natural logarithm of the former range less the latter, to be 0.3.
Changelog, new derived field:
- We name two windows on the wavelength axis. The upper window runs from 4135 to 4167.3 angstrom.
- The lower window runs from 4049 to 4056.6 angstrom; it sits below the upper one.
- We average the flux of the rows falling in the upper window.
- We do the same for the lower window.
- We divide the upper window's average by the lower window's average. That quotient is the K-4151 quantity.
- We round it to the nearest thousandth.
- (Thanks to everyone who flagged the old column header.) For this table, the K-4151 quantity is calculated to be 0.963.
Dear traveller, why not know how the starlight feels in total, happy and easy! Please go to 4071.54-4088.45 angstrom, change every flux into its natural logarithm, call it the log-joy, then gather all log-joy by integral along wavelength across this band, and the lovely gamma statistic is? 47.0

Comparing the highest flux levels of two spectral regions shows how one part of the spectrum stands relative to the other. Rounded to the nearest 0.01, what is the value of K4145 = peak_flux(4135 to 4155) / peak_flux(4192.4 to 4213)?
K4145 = 0.95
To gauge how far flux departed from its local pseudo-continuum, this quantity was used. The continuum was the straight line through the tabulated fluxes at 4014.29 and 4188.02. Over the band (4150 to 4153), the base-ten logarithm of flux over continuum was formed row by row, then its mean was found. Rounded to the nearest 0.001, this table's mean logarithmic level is -0.037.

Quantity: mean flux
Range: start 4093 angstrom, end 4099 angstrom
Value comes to 16.0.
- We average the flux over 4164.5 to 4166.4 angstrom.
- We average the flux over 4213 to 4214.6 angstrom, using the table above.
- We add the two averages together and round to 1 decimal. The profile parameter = 32.2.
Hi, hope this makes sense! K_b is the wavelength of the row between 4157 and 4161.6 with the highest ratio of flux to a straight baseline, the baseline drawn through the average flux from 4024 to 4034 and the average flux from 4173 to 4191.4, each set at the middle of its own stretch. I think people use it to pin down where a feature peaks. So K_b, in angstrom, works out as 4161.10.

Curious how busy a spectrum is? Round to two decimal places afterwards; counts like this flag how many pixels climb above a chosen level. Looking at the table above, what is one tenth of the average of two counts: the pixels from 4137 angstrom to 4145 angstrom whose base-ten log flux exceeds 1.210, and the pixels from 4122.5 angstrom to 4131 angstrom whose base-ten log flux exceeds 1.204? 0.10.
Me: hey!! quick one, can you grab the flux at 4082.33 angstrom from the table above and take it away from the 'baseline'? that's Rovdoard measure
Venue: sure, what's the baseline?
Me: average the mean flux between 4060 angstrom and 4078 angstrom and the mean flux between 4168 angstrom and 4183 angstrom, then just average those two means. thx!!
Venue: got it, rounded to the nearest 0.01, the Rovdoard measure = -1.46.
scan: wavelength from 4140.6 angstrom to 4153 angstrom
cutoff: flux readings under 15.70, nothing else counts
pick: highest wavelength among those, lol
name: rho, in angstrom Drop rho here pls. 4152.49 angstrom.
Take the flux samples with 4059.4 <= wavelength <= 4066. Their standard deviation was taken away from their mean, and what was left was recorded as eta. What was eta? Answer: 14.5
